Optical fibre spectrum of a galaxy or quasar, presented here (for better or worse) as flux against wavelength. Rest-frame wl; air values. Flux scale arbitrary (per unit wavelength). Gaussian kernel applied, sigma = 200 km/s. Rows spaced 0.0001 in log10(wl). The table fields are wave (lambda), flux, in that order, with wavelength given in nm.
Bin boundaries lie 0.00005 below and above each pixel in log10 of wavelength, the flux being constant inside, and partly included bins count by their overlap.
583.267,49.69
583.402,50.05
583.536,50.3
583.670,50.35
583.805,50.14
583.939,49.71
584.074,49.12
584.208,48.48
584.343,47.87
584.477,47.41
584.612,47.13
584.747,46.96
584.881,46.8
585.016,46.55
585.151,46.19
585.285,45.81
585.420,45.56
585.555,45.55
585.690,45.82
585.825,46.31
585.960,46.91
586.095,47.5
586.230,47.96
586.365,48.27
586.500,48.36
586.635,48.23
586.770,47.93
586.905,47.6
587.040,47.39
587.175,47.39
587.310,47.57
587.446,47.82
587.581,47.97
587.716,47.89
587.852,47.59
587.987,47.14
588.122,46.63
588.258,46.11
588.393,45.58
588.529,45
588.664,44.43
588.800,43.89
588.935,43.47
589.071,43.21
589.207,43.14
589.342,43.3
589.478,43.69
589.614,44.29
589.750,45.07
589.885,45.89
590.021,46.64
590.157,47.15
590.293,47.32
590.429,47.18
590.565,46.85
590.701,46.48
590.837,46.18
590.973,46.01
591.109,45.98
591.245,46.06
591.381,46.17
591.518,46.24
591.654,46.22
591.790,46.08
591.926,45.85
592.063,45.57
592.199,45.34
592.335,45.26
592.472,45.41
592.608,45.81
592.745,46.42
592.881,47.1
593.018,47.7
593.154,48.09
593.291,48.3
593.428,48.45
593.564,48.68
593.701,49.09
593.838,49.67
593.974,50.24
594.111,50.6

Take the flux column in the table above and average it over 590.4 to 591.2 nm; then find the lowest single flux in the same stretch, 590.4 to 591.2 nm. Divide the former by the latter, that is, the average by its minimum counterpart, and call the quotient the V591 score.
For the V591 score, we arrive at 1.01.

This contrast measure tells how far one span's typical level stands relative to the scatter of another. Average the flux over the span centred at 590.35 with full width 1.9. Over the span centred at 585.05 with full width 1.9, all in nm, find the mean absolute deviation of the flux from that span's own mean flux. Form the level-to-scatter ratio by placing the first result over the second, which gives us 66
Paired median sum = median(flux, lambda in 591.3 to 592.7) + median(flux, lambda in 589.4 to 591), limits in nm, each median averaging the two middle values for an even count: 92.2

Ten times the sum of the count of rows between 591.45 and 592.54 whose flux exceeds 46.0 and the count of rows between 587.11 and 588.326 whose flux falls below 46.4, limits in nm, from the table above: 40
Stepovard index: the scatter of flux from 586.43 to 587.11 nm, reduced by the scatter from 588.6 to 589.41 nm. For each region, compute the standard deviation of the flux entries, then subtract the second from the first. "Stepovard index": -0.09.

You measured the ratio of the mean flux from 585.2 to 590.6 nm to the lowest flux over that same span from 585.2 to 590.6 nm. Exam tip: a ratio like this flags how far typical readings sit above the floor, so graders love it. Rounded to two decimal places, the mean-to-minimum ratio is 1.07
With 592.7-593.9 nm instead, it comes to 1.04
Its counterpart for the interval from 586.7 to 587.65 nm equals 1.01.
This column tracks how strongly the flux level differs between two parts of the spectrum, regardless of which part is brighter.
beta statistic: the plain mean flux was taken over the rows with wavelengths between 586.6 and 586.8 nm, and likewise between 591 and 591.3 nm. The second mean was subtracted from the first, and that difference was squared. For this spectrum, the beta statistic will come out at 4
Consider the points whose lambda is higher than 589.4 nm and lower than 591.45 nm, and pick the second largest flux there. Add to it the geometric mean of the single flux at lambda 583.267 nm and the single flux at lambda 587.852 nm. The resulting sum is 95.8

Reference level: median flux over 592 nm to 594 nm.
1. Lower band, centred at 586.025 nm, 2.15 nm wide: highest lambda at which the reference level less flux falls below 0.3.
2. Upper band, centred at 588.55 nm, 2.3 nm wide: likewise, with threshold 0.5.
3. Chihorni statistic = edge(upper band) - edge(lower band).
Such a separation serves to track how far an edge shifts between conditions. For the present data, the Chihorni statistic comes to 0.95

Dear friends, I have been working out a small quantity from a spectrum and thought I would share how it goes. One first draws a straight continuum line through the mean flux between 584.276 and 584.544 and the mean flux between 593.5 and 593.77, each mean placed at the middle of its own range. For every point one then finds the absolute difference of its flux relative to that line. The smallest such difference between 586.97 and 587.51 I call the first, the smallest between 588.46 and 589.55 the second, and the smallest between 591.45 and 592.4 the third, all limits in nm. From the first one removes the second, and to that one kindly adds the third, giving -0.6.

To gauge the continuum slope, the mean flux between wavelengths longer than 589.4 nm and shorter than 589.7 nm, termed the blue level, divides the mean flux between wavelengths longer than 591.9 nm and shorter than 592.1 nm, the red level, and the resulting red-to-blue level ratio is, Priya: 1.04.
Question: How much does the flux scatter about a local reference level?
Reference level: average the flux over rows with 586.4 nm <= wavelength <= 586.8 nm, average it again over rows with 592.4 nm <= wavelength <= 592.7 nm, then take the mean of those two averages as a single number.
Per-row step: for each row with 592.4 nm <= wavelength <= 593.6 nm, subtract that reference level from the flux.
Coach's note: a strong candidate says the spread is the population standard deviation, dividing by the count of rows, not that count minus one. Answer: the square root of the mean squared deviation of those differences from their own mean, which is 1.1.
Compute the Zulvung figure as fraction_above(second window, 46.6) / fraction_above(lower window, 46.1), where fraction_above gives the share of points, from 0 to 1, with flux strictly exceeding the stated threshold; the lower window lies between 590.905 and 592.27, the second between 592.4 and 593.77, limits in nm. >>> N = 2.3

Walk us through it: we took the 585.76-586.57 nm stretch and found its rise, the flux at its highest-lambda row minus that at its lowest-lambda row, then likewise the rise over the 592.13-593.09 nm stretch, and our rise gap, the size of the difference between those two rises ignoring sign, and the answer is 0.3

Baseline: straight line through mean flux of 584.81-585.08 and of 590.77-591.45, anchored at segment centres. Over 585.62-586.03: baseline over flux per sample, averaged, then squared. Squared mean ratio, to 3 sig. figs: 1.01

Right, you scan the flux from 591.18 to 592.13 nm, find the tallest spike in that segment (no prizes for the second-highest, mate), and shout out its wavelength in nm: 591.518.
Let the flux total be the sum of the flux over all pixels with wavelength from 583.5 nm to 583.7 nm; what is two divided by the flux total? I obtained 0.0199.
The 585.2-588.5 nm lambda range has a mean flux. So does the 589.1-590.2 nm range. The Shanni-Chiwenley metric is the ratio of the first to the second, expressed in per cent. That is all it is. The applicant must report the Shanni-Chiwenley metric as 105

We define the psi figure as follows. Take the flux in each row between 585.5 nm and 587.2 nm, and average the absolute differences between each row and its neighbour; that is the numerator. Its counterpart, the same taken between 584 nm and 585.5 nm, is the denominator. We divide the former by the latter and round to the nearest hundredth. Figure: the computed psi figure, 0.88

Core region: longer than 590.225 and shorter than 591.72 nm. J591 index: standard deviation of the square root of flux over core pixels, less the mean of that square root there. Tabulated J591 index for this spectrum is -6.78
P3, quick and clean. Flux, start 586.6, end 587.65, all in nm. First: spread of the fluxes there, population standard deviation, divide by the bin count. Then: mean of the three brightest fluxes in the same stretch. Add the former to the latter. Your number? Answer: 48.3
